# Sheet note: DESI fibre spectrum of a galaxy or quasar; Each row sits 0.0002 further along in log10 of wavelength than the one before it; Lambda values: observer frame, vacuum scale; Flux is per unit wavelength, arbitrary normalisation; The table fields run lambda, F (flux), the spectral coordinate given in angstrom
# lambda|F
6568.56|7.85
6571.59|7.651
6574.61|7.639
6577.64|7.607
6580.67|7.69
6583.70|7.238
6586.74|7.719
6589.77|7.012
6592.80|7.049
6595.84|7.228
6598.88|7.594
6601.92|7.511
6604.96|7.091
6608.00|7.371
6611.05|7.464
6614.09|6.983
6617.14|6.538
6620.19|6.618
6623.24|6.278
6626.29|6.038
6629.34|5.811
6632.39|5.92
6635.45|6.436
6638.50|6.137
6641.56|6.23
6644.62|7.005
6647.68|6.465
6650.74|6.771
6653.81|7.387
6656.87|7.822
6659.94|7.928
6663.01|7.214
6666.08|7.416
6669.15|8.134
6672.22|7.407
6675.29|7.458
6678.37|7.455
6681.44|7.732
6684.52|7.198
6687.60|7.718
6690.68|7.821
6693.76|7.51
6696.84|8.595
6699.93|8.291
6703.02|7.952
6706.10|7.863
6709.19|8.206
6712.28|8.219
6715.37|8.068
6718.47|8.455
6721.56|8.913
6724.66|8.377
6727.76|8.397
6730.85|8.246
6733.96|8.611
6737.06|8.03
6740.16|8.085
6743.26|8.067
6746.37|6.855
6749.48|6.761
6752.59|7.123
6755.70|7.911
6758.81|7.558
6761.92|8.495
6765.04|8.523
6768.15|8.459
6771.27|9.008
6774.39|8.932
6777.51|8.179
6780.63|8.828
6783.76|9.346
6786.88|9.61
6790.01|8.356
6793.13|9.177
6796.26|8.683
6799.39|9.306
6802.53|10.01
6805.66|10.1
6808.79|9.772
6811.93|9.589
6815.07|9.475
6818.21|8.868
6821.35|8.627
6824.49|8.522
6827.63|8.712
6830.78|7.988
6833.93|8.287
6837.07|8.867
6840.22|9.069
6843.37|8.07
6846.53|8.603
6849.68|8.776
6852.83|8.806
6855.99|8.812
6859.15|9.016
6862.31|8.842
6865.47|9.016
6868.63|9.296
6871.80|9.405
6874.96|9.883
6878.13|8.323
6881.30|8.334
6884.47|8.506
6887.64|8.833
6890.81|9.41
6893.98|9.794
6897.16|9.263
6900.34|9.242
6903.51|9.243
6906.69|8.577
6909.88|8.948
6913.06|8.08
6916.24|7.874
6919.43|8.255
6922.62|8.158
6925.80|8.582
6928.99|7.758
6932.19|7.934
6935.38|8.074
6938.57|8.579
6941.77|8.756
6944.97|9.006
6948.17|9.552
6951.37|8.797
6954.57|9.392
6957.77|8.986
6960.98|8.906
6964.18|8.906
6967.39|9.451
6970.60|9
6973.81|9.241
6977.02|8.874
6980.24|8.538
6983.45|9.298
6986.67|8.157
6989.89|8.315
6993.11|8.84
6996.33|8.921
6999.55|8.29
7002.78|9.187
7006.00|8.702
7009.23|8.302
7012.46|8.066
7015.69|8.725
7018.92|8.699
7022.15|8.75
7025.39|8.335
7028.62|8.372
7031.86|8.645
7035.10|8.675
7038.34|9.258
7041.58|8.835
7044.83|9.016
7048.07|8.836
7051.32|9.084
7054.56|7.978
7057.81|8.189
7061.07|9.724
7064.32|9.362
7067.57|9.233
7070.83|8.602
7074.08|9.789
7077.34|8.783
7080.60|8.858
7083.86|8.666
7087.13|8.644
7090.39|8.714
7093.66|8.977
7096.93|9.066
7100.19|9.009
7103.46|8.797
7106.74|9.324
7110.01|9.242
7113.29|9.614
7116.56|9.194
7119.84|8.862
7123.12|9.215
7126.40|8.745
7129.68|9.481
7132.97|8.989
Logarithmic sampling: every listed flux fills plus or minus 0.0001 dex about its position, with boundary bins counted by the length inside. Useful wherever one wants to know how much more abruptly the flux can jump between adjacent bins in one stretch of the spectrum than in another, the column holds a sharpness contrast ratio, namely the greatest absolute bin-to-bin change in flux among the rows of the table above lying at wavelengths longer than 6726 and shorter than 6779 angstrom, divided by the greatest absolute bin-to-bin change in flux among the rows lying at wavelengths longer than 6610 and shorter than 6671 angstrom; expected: 1.56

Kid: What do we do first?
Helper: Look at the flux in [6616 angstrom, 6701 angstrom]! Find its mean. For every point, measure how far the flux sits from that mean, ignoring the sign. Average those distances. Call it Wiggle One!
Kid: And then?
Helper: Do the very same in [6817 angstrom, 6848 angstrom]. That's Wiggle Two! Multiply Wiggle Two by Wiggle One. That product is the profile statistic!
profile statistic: 0.18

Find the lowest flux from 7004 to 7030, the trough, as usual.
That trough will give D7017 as 8.066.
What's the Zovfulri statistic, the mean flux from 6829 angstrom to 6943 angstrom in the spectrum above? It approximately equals 8.7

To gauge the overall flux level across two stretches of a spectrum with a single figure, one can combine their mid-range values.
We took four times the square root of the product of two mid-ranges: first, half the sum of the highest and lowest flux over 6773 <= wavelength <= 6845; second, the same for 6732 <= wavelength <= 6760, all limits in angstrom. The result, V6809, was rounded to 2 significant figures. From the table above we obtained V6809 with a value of 33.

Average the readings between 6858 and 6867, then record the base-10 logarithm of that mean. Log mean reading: 0.952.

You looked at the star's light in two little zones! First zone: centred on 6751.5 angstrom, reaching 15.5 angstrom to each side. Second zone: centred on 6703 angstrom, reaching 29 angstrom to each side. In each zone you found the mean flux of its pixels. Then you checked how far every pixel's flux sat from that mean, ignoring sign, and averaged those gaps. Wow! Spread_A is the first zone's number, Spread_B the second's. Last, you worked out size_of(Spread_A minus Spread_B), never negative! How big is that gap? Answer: 0.16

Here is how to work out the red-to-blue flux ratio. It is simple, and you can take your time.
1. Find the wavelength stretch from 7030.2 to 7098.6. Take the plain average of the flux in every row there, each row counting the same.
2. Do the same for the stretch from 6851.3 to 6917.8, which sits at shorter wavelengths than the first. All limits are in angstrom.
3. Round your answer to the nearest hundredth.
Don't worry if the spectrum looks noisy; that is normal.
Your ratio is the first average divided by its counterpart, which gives 1.00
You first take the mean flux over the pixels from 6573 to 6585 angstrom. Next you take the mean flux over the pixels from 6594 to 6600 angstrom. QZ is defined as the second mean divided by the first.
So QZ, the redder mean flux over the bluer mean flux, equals 0.98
